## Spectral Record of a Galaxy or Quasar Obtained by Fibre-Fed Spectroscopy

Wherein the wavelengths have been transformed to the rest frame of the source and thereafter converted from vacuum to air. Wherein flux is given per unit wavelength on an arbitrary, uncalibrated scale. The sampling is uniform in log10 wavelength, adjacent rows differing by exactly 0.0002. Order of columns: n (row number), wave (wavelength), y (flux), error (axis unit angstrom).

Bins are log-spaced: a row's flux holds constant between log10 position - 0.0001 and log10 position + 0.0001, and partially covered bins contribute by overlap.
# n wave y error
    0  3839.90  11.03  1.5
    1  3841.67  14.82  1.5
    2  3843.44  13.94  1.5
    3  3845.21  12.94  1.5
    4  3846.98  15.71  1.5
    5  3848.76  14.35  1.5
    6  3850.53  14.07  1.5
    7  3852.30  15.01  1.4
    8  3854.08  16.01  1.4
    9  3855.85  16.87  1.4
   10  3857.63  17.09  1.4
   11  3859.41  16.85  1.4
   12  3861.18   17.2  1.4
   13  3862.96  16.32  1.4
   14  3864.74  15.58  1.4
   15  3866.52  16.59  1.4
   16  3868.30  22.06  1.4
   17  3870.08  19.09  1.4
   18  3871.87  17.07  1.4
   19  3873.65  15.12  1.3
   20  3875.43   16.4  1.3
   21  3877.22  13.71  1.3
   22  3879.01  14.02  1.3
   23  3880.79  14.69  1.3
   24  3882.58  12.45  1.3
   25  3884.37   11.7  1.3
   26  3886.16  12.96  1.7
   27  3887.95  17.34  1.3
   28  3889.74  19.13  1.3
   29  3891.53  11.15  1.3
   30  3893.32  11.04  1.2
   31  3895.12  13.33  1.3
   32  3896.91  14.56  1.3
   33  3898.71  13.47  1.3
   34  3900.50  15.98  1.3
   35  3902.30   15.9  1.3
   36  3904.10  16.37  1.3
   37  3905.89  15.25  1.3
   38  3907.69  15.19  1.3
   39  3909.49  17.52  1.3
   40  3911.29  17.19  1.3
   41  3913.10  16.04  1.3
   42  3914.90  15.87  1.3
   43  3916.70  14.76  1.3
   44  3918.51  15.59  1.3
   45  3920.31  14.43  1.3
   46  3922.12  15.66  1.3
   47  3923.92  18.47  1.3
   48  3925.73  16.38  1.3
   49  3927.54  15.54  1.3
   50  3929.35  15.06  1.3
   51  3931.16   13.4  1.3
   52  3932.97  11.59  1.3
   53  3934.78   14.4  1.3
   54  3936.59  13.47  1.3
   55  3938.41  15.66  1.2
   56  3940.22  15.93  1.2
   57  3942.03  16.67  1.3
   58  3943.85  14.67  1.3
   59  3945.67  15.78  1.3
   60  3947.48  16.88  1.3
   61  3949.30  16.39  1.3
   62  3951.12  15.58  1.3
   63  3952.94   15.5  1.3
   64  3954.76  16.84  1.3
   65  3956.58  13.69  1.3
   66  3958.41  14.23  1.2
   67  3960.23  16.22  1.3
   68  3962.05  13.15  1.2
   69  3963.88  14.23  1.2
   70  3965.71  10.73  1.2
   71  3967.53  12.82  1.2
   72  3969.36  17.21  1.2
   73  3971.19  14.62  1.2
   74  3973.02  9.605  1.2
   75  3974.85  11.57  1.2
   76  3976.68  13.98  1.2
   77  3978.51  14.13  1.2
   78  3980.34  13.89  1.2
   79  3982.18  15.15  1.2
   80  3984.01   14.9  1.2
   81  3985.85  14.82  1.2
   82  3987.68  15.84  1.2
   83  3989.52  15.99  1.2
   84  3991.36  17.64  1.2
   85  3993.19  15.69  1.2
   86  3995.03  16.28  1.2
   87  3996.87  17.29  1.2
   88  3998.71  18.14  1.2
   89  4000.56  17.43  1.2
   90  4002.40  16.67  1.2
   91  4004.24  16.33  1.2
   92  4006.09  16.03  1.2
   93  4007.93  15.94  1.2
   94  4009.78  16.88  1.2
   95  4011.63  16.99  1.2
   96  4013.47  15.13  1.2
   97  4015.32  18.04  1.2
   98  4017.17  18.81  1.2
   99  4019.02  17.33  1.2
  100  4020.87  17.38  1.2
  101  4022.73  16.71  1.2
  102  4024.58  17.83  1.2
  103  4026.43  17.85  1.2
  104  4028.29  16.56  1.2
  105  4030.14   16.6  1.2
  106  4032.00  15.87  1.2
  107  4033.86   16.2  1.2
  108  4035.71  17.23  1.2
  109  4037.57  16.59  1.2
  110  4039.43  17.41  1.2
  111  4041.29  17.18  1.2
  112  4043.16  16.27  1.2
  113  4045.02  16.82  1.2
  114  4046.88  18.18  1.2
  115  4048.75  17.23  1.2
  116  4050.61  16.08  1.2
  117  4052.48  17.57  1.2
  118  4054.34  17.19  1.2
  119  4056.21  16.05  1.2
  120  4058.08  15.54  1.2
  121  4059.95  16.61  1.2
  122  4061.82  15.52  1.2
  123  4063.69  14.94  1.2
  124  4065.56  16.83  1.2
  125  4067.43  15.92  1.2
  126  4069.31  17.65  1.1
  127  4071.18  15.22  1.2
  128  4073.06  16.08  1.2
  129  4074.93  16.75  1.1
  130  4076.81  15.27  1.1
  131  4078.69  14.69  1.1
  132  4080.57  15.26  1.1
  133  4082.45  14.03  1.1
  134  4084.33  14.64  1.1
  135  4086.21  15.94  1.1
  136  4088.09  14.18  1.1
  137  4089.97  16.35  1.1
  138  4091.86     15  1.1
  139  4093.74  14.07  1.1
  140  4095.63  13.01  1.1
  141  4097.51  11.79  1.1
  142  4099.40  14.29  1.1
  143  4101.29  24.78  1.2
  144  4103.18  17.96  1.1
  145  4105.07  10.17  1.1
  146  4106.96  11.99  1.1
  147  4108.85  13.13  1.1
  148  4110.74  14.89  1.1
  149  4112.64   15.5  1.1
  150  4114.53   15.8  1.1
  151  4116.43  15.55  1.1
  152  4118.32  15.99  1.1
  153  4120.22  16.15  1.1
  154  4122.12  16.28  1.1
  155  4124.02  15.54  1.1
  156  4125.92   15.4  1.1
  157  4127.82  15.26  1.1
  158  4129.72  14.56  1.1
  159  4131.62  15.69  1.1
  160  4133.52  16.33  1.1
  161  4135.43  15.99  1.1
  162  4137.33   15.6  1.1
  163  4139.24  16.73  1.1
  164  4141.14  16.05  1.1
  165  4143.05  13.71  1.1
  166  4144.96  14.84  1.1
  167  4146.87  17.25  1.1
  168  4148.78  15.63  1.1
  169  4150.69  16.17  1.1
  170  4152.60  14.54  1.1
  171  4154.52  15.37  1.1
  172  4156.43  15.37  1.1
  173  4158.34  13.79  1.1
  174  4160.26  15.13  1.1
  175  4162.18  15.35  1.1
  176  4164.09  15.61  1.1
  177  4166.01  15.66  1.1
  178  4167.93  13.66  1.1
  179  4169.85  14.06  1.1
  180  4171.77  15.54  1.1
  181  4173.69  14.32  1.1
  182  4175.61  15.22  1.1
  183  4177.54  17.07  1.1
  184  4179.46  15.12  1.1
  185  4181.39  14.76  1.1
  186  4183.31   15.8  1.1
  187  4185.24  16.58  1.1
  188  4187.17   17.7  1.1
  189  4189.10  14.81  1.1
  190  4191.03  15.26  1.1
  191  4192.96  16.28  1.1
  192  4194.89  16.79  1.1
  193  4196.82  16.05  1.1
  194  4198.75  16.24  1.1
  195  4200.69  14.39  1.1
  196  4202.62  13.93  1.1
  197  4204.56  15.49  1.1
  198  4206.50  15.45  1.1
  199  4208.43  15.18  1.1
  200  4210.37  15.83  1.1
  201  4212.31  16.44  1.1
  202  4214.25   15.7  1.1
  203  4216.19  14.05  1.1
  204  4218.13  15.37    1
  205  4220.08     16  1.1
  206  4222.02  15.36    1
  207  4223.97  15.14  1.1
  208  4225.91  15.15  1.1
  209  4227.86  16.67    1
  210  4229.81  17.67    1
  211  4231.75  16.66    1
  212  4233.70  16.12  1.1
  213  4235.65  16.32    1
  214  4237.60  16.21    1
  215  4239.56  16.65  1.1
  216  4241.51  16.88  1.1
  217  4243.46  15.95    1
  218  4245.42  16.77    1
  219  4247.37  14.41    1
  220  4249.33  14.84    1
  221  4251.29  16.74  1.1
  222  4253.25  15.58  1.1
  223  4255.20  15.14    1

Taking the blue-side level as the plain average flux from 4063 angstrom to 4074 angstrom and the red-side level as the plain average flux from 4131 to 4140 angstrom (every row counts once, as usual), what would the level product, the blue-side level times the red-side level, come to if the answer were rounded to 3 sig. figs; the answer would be 259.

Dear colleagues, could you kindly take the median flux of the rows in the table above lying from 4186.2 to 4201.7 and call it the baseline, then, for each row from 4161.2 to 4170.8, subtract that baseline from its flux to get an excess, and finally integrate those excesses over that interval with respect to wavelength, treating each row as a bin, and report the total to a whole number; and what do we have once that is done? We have -12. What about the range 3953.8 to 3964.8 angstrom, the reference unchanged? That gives -16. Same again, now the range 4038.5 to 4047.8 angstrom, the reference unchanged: 10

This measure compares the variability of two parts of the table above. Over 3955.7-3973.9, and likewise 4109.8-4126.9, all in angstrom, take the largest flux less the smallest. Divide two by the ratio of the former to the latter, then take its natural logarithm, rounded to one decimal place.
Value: -1.0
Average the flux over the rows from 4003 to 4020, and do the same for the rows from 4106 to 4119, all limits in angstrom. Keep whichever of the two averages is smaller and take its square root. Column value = 3.83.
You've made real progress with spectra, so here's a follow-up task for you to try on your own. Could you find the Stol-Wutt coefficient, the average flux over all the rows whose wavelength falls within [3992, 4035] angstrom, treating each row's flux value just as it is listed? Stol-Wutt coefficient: 16.9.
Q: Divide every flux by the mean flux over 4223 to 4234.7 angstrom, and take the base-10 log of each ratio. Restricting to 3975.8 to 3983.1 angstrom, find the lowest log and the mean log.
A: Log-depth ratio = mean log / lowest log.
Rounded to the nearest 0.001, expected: 0.823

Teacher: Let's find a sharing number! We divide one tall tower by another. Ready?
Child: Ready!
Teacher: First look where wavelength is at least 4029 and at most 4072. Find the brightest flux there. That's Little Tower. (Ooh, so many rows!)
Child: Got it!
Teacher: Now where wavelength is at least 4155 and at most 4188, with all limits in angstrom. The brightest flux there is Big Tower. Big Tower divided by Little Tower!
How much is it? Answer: 0.97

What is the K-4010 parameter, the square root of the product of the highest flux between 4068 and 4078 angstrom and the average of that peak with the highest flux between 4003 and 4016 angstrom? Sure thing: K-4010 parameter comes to 17.7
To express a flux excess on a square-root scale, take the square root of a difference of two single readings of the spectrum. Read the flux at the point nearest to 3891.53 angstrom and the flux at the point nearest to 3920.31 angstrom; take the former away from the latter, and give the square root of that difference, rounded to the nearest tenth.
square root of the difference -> 1.8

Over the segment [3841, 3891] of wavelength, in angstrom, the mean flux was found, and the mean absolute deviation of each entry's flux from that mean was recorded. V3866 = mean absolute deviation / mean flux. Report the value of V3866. 0.110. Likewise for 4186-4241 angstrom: 0.047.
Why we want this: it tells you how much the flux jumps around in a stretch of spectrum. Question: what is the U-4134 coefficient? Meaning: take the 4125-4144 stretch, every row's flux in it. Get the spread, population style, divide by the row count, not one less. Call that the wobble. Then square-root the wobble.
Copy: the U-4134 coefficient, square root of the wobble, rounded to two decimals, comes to 0.91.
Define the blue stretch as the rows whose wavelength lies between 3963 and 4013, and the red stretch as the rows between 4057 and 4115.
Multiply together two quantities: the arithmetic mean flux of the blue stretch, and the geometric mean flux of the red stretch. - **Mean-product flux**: 230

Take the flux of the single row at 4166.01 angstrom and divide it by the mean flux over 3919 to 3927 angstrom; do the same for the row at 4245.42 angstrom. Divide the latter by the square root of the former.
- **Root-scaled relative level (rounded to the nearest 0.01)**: 1.05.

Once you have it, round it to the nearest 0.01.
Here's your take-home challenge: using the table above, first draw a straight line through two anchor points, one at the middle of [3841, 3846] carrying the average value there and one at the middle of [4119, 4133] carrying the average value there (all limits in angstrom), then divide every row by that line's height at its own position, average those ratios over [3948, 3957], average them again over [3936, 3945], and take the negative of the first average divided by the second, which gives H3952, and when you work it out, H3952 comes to -1.02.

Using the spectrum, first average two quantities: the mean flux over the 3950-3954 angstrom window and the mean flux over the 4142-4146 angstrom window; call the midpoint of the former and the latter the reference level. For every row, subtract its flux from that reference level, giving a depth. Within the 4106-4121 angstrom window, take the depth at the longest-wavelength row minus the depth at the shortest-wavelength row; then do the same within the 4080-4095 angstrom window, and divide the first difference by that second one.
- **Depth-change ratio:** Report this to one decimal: -3.5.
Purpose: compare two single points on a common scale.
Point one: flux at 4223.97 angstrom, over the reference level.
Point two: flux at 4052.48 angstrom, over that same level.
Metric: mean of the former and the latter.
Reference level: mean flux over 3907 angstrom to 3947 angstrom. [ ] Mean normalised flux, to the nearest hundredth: 1.06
